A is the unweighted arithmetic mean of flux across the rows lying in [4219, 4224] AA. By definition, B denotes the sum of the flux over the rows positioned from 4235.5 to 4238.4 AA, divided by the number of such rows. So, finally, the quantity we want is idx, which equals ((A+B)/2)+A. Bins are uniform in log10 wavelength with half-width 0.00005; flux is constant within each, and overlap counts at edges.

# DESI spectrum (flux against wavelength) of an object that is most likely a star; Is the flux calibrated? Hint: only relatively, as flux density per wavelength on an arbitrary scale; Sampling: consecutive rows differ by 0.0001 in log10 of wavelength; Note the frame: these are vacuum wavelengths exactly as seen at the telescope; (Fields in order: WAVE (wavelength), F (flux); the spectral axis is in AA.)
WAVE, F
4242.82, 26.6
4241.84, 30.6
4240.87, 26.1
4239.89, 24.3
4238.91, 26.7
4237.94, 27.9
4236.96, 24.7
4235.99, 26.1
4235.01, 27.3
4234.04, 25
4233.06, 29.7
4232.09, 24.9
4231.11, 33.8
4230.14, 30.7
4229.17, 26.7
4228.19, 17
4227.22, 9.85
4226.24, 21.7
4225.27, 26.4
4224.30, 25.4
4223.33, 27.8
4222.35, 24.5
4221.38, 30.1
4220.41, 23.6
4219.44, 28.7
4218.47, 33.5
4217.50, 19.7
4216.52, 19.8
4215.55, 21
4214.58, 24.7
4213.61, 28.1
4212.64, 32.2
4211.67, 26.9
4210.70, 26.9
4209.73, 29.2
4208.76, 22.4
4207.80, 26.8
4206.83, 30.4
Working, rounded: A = 26.9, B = 26.2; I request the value 53.5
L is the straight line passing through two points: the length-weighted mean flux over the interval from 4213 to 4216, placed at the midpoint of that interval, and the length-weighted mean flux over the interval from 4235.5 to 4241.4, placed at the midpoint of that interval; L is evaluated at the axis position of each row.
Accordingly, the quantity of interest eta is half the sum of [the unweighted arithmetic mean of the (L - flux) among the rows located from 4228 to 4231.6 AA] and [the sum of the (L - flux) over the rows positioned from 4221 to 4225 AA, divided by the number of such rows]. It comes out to -1.5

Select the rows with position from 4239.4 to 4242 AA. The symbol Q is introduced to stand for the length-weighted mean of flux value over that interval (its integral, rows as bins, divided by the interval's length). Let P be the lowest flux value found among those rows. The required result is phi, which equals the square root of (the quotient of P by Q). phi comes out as 0.957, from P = 24.3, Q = 26.6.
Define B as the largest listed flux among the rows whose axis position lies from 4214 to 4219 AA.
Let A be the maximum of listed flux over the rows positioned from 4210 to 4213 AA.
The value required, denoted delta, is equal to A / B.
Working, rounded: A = 32.2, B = 33.5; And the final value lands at 0.96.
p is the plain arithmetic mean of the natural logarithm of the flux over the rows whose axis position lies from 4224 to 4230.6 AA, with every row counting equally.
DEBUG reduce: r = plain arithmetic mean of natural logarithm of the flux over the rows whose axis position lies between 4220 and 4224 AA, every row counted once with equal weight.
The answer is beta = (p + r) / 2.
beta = 3.17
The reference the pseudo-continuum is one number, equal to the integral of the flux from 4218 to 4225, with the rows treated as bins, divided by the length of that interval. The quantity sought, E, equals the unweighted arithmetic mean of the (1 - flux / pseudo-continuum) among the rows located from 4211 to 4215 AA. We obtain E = -0.01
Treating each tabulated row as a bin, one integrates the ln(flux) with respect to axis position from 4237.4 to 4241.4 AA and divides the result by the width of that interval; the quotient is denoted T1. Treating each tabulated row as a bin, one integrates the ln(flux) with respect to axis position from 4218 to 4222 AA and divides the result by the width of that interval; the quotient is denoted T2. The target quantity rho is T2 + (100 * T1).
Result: 330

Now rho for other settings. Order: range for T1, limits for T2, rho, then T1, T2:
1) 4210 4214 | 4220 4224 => 338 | 3.35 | 3.27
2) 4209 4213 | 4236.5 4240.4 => 337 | 3.34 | 3.25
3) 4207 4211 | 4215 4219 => 331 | 3.28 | 3.13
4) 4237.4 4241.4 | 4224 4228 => 330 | 3.27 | 2.95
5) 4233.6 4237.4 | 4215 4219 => 329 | 3.25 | 3.13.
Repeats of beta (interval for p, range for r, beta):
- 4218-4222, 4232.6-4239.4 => 3.32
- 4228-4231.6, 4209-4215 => 3.30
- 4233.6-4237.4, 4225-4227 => 3.21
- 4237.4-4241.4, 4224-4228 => 3.12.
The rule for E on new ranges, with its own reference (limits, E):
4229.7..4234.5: -0.04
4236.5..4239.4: 0.04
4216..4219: 0.12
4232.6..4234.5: 0.01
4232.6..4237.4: 0.04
